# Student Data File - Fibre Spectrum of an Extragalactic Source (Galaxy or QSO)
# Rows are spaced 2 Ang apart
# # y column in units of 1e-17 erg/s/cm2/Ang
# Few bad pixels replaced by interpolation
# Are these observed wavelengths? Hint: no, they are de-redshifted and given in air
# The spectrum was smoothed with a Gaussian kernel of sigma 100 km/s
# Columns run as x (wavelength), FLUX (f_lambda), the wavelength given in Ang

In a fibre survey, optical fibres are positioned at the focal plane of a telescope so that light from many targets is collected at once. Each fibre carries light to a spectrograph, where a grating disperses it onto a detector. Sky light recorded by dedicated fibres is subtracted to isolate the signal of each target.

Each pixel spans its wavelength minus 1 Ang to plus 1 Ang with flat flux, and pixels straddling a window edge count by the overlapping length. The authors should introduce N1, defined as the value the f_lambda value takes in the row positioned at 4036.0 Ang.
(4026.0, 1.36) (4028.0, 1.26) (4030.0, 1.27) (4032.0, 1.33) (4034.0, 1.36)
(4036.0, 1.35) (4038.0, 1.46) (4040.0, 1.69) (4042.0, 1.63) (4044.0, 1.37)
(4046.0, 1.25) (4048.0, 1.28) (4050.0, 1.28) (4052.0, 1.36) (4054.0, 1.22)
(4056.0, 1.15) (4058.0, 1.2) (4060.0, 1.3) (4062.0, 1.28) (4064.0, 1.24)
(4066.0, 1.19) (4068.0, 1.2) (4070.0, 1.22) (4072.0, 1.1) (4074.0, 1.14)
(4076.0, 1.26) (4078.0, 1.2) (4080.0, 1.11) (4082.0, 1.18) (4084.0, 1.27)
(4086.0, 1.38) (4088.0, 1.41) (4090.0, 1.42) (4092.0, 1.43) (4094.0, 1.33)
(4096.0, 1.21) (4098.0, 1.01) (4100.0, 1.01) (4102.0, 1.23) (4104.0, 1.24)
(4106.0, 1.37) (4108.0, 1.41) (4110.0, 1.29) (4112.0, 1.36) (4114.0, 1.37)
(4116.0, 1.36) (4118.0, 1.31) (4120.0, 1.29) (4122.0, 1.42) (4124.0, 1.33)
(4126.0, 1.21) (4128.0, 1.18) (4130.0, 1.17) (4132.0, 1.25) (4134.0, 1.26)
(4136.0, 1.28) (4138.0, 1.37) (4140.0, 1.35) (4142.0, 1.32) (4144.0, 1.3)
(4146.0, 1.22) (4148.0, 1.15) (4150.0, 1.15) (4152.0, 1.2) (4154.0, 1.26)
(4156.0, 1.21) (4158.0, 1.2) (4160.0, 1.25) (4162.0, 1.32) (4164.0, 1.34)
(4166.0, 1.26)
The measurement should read 1.35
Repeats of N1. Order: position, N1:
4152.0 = 1.2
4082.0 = 1.18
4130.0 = 1.17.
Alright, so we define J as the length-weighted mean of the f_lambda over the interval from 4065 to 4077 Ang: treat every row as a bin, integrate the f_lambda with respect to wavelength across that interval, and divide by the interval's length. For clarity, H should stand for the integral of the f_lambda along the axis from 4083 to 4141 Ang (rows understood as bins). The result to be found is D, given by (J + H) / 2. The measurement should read 38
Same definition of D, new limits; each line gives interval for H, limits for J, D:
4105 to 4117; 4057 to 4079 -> 9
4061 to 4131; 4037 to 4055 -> 45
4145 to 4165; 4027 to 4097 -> 13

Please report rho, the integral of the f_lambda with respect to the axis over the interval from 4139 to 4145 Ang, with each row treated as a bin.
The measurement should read 7.9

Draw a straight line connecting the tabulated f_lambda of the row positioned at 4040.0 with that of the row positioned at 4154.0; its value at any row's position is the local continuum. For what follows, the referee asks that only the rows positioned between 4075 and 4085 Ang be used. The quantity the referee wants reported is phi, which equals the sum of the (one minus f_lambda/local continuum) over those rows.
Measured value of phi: 1.1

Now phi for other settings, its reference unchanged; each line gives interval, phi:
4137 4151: 0.2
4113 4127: 0.3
